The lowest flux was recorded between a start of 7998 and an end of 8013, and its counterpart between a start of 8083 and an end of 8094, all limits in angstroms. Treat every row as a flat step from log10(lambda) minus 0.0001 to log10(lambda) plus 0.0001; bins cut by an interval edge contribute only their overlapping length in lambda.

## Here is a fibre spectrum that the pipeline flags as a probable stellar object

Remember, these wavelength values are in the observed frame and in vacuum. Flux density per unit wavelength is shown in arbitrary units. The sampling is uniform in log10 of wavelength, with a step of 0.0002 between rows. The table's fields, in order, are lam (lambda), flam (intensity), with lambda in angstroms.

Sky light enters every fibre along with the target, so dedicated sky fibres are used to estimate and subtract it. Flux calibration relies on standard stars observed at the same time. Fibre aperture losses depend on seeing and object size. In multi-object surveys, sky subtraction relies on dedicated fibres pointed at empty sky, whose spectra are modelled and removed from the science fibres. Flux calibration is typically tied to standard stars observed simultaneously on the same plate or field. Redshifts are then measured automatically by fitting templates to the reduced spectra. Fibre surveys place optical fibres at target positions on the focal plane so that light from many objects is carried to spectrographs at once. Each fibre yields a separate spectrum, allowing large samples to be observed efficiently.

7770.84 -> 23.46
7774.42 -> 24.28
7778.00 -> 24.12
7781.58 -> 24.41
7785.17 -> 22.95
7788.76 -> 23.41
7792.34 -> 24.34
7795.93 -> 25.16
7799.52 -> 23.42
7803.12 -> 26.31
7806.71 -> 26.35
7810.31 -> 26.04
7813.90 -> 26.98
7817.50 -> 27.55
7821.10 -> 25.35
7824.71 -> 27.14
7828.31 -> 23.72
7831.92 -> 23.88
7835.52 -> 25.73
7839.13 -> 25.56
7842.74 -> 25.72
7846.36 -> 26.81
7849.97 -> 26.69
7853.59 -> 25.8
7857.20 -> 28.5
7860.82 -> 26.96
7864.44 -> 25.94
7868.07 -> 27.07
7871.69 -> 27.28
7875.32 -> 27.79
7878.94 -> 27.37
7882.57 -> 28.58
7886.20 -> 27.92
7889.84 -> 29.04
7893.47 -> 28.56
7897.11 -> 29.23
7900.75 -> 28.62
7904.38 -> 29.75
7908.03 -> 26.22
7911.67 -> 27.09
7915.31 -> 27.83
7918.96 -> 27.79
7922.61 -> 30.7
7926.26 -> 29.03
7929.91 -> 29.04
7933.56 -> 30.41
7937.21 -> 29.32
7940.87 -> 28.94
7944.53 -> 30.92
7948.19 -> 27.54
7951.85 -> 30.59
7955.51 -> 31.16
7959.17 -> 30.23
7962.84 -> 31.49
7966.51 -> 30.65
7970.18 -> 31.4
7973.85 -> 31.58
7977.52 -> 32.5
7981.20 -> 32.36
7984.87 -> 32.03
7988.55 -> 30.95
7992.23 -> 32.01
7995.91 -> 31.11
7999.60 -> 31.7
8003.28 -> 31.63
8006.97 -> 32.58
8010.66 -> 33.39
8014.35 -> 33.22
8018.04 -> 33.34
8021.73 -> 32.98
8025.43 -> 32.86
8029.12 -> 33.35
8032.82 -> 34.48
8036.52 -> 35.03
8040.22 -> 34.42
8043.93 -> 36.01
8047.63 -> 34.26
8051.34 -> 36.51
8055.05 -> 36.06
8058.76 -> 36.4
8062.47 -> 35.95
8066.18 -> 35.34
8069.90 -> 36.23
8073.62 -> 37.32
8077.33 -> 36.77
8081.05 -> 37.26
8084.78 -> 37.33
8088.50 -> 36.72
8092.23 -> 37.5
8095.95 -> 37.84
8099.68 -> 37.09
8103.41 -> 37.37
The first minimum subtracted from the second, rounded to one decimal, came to 5.1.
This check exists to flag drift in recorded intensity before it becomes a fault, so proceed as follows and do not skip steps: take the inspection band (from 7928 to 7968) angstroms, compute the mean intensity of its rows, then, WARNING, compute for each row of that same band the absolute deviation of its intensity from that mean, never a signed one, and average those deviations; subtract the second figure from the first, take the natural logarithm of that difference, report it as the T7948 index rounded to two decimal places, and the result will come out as 3.37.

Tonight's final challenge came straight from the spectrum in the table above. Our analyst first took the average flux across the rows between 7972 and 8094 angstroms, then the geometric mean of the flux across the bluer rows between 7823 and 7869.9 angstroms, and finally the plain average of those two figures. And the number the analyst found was 30.2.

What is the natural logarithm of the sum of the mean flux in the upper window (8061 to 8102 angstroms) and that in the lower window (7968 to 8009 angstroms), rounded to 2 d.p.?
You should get 4.23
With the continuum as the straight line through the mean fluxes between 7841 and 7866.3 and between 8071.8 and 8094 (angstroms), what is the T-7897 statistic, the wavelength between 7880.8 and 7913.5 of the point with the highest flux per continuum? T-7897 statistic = 7904.38 angstroms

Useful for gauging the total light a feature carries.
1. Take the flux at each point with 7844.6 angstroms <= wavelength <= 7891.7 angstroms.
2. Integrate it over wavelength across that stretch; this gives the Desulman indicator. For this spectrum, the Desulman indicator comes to 1289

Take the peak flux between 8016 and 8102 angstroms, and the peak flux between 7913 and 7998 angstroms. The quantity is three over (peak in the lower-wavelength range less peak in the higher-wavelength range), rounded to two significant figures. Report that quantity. -0.56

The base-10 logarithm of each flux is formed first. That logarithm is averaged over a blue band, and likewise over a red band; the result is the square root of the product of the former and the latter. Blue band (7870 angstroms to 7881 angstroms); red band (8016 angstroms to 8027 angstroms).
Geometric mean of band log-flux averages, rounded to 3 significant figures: 1.48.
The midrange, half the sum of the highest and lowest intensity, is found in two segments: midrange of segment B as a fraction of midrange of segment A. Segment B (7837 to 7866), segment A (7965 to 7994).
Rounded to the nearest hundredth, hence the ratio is 0.86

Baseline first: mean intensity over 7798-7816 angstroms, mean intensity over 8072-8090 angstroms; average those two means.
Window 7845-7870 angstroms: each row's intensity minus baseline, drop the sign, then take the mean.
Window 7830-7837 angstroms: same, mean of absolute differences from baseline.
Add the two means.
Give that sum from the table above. 11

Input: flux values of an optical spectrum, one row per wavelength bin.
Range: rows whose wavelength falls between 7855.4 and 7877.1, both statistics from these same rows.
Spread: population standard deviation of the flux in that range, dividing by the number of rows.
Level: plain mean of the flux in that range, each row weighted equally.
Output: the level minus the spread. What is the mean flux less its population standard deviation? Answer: 26.5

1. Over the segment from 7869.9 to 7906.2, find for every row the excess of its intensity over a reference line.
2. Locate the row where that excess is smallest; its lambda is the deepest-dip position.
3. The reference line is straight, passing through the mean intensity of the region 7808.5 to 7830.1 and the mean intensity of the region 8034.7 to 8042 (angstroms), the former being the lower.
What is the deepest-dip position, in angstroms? 7878.94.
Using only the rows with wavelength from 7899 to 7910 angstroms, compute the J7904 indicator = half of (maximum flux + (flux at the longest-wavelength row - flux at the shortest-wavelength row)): 13.7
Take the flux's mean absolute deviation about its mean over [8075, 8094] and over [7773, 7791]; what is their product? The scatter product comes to 0.16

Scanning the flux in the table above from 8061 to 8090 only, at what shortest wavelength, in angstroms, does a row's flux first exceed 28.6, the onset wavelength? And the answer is 8062.47 angstroms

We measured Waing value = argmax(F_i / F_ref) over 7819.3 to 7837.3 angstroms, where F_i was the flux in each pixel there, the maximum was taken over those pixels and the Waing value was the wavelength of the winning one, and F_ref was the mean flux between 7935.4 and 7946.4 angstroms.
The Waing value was 7824.71 angstroms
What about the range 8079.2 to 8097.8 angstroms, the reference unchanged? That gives 8095.95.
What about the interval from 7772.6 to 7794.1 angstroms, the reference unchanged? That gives 7781.58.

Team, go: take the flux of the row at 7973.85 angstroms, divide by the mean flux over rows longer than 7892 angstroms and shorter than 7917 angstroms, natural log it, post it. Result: 0.114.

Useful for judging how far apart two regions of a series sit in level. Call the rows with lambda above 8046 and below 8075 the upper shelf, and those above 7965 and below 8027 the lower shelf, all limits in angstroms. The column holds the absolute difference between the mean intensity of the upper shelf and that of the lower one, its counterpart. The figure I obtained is 3.9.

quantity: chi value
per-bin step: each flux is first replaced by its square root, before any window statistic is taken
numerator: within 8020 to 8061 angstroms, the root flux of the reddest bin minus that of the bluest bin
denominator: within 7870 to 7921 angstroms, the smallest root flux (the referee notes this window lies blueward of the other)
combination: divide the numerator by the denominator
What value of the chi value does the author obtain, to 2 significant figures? 0.057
